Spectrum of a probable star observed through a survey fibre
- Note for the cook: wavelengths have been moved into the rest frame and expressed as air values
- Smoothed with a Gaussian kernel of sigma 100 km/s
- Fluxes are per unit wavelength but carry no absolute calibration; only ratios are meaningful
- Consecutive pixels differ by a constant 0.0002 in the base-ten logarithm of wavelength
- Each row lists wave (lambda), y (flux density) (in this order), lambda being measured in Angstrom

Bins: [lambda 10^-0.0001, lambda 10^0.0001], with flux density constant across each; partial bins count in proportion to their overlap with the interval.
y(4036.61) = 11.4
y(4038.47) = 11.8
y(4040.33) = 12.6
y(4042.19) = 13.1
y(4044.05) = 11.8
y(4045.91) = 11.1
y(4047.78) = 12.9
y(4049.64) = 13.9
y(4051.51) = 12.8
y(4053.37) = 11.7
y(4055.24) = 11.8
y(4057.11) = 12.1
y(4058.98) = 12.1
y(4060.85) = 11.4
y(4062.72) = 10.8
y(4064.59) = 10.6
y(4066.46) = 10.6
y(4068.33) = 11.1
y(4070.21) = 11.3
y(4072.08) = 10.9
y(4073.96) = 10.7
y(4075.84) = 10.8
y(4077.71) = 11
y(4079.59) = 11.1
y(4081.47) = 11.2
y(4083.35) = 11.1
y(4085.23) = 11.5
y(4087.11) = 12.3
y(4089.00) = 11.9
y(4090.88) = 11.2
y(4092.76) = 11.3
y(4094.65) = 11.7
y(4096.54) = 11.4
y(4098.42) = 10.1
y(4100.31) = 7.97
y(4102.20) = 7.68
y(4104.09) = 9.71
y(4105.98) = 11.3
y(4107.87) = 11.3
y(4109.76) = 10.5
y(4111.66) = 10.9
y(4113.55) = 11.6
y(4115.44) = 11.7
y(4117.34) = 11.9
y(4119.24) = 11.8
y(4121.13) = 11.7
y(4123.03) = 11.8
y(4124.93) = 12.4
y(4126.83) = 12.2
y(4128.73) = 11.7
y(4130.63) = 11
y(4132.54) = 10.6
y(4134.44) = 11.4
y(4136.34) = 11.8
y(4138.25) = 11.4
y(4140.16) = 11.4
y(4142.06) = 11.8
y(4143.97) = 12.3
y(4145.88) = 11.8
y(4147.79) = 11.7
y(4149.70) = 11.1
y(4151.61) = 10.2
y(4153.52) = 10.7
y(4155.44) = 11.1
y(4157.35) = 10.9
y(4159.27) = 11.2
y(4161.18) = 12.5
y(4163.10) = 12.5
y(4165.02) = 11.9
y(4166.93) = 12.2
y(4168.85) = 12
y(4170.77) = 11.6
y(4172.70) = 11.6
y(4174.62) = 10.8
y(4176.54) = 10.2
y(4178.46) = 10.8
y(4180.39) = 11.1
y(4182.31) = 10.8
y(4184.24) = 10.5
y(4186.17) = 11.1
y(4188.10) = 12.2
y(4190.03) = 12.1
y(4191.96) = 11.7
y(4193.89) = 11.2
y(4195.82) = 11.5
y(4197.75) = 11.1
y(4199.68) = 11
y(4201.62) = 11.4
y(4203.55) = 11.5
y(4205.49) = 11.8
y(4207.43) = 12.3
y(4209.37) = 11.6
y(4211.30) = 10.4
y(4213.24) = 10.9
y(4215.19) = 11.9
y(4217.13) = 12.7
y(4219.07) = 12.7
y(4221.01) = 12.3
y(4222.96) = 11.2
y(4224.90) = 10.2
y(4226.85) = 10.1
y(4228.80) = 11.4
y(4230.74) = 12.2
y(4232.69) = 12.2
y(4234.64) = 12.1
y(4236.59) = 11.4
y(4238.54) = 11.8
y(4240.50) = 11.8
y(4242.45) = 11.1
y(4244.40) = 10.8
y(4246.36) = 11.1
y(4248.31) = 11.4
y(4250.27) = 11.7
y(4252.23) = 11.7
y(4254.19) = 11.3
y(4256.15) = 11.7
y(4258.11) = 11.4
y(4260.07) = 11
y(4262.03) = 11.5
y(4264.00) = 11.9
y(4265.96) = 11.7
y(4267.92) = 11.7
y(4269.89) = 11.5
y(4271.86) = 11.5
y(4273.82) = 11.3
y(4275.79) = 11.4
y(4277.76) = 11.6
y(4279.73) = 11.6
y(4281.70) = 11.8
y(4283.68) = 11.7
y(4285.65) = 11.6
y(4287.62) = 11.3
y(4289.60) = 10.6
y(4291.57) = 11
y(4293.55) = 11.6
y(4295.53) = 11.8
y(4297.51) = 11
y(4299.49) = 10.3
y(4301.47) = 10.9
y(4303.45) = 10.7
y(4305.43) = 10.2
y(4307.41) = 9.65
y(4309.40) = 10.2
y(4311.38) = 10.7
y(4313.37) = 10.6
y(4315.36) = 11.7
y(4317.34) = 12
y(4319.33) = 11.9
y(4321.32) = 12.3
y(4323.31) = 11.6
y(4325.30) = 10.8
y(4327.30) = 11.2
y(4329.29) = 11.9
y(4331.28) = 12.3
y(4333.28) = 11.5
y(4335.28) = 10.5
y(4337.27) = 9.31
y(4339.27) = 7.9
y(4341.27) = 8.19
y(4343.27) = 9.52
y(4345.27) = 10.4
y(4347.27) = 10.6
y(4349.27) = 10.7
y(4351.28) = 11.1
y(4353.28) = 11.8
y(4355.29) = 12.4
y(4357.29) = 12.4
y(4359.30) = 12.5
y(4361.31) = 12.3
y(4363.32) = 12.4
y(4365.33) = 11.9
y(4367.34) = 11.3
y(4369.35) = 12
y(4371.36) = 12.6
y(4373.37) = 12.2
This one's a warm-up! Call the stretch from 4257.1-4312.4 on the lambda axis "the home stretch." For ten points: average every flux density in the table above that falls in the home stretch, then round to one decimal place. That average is 11.2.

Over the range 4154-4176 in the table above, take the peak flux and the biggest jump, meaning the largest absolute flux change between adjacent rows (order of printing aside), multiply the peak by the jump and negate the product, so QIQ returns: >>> -16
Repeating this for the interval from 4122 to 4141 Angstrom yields -10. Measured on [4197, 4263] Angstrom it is -17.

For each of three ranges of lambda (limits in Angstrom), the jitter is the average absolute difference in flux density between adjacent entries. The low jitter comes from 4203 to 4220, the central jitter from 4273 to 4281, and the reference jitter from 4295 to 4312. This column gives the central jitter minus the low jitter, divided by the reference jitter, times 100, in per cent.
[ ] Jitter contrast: -95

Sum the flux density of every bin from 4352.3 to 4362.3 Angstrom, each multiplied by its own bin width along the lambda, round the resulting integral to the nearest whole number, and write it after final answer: 123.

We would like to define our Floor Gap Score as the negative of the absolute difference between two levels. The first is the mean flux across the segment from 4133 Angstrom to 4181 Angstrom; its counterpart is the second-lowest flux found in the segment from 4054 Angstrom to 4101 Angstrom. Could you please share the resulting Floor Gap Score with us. -1.3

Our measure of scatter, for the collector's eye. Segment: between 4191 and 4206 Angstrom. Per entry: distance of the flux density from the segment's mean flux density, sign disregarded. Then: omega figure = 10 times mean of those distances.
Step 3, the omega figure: 2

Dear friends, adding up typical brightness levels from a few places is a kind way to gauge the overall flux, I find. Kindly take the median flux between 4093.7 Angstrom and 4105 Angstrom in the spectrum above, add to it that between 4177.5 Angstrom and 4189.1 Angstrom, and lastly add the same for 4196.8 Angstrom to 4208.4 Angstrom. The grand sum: 32.3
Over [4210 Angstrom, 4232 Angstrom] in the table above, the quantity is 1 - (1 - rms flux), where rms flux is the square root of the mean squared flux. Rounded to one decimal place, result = 11.5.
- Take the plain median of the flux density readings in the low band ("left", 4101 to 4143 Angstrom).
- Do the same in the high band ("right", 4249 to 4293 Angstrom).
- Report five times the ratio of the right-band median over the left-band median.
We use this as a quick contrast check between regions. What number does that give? 5.02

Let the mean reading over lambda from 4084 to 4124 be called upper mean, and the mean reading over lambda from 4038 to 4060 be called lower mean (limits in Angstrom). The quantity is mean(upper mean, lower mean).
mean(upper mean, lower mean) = 11.7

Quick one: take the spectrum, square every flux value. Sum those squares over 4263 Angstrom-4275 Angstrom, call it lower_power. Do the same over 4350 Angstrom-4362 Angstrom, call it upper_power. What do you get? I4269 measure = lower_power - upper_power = -70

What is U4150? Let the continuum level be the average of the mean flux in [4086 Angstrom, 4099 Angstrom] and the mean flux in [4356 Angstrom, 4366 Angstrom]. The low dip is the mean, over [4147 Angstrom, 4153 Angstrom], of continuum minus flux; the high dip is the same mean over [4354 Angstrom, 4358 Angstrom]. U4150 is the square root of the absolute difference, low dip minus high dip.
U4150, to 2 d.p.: 1.18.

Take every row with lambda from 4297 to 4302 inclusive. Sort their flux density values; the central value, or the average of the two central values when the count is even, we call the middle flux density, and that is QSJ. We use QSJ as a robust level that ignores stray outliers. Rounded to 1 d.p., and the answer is 10.9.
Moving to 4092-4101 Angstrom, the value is 11.3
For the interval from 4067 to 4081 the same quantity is 11.0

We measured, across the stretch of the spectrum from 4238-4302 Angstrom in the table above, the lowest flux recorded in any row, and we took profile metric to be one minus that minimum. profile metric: -9.30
